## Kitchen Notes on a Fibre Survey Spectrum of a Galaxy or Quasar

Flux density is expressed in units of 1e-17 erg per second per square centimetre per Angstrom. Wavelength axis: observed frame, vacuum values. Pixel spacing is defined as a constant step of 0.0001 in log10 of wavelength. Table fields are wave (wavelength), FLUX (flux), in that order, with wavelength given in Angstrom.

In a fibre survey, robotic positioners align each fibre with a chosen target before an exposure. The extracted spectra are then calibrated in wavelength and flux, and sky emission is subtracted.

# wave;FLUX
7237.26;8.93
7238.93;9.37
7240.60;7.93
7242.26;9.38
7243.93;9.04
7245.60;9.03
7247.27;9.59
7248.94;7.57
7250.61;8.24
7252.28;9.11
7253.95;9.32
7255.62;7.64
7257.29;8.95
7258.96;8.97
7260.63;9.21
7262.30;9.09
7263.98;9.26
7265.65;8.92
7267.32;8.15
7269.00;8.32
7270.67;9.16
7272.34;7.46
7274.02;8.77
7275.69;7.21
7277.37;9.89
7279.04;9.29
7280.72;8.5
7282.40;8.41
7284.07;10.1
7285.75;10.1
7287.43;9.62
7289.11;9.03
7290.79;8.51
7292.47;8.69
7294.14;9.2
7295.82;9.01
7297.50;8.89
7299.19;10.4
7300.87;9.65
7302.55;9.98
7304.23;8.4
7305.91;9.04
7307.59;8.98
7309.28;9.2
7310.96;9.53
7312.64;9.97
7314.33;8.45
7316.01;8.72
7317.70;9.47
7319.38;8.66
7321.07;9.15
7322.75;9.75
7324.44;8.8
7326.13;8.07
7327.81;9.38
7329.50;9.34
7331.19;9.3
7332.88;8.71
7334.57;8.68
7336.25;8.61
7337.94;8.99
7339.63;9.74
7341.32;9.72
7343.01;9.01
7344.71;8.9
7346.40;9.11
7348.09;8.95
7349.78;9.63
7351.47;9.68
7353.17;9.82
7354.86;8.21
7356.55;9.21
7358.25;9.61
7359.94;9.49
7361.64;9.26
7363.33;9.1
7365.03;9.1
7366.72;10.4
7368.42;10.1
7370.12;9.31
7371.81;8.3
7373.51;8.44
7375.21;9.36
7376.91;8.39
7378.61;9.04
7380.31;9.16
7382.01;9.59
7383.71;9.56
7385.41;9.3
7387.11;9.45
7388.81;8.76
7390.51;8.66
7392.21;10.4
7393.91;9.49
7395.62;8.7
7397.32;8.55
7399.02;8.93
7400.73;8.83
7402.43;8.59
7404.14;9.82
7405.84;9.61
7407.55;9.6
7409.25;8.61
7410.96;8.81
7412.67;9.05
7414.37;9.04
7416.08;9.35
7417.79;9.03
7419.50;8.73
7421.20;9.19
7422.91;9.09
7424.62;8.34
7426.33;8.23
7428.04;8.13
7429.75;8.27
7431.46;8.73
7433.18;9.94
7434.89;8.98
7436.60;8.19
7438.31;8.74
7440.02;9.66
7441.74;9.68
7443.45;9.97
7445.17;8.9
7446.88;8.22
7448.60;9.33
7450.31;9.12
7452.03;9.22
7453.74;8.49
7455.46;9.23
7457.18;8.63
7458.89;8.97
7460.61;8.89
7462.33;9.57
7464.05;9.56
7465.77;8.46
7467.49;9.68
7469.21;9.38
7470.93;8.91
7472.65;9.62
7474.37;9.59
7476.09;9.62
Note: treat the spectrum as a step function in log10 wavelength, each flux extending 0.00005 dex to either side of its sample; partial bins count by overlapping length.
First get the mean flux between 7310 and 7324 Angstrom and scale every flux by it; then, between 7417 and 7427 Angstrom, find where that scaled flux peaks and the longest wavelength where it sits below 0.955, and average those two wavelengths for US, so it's 7423.8 Angstrom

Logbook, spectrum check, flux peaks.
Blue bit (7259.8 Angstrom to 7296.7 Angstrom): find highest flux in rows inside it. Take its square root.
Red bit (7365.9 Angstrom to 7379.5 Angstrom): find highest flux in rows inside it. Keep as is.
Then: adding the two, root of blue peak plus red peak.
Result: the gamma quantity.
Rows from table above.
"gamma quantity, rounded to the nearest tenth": 13.6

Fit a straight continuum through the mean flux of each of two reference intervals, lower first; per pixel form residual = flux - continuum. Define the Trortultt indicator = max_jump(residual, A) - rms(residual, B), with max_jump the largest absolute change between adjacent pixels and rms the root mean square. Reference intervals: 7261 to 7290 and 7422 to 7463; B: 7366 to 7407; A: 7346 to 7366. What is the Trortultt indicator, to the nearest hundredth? 0.95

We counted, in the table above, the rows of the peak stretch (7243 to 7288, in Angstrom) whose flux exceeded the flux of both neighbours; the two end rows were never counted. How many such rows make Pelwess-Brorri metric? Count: 7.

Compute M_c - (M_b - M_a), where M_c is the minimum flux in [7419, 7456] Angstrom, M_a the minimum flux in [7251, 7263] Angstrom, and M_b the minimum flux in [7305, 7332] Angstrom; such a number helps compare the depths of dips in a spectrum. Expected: 7.7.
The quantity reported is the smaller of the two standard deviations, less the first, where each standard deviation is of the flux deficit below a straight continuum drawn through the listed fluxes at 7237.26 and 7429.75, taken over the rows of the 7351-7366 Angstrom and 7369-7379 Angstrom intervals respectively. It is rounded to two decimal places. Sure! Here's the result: 0.00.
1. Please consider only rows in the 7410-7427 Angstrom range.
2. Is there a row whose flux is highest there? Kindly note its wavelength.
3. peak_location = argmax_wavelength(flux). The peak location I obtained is 7416.08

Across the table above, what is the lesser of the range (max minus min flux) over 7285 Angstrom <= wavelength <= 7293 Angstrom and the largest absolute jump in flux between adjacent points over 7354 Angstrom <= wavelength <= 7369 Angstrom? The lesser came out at 1.3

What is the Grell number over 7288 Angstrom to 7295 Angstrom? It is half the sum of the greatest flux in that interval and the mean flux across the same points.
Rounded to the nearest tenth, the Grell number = 9.0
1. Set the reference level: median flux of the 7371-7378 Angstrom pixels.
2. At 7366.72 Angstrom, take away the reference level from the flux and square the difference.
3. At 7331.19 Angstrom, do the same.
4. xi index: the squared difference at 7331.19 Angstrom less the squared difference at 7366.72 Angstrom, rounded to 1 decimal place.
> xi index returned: -3.2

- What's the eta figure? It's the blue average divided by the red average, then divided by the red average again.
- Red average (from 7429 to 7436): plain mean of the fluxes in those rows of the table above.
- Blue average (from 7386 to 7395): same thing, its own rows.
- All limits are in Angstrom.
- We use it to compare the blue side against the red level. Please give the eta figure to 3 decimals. 0.116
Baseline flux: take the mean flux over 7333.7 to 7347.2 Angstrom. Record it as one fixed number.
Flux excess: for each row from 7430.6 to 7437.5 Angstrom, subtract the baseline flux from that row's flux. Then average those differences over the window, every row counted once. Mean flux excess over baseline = -0.1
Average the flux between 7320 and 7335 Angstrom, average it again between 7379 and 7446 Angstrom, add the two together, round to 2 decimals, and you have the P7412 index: 18.09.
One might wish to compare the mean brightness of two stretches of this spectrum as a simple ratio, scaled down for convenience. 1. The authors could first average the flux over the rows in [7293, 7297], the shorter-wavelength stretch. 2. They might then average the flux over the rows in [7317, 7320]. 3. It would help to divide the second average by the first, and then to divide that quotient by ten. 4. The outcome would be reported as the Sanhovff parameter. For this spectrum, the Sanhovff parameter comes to 0.100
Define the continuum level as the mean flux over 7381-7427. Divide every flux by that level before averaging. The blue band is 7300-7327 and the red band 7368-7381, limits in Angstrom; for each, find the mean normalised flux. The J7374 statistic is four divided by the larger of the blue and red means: 3.99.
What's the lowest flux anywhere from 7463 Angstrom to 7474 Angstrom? 8.46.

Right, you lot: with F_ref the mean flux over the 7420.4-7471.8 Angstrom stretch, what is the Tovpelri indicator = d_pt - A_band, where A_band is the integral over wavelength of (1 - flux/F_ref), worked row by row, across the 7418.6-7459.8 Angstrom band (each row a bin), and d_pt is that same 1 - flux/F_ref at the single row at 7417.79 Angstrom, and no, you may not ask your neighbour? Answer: -0.3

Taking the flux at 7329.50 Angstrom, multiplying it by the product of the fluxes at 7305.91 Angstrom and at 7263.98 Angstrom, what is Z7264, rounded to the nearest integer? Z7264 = 782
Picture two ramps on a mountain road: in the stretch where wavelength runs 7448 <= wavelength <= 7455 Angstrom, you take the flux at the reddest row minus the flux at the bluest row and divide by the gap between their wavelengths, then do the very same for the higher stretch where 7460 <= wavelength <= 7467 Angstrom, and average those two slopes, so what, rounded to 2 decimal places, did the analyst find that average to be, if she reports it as -0.12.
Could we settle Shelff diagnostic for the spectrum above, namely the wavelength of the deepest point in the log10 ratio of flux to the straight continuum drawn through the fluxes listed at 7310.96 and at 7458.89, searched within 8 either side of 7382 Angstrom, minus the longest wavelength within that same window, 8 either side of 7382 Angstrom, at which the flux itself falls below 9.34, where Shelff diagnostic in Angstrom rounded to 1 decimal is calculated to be -11.9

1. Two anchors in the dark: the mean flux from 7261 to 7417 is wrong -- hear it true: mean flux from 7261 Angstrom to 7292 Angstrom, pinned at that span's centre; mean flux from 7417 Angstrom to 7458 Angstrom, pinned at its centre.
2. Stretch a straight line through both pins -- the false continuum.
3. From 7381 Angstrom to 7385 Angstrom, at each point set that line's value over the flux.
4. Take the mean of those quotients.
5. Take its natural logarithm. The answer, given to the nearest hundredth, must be -0.07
